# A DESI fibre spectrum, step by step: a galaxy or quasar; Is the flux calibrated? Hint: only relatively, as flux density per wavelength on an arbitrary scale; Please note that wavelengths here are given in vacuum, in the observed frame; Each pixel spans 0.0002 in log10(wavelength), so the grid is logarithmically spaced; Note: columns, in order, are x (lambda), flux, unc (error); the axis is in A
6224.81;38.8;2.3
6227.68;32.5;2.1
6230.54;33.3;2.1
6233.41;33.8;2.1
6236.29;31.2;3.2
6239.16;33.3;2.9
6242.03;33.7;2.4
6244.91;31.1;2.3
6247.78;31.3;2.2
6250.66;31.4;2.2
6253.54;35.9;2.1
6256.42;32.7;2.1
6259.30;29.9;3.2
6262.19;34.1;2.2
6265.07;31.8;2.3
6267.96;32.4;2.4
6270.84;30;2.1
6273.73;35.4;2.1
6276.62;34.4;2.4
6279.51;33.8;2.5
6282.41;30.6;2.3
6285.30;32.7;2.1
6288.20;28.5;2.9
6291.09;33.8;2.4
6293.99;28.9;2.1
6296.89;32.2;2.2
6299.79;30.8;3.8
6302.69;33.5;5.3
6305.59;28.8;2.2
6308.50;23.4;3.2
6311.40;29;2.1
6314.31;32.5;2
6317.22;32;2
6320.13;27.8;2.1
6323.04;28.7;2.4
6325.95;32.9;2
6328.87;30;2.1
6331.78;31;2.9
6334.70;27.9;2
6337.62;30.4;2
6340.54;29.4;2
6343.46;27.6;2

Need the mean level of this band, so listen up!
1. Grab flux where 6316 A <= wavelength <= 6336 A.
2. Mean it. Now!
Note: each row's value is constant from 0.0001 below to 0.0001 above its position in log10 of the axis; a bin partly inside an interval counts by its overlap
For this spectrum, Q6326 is 30.0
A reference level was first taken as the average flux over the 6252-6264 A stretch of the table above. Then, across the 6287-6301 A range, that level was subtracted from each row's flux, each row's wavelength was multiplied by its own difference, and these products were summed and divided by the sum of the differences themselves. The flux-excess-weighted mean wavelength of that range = 6293.2 A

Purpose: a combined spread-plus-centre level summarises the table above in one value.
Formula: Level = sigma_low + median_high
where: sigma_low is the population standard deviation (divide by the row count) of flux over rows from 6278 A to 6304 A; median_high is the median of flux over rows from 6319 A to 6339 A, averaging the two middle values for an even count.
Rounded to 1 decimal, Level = 31.9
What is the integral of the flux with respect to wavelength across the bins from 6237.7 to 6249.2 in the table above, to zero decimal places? 372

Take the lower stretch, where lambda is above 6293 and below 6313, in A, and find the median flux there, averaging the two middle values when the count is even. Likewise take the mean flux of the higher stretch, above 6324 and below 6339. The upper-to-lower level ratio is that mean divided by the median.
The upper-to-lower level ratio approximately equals 1.05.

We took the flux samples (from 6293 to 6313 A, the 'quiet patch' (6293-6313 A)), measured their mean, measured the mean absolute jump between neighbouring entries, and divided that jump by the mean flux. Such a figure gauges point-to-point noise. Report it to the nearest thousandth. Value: 0.130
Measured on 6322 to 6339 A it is 0.091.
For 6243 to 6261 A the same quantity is 0.067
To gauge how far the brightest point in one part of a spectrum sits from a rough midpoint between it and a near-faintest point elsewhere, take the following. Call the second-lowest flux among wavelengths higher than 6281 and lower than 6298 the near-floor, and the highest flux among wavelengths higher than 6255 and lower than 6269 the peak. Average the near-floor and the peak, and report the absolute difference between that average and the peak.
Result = 2.6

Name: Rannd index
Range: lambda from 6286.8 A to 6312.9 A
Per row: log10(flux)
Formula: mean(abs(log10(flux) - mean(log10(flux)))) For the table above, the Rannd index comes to 0.035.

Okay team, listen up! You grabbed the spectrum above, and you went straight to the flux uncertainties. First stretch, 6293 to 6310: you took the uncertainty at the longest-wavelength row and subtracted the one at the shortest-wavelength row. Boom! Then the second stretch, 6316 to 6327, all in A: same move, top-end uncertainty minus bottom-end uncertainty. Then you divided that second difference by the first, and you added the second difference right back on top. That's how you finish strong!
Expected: 0.00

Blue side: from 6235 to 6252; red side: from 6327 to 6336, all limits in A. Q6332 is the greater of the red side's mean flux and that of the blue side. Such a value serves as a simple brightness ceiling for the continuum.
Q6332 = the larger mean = 32.0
